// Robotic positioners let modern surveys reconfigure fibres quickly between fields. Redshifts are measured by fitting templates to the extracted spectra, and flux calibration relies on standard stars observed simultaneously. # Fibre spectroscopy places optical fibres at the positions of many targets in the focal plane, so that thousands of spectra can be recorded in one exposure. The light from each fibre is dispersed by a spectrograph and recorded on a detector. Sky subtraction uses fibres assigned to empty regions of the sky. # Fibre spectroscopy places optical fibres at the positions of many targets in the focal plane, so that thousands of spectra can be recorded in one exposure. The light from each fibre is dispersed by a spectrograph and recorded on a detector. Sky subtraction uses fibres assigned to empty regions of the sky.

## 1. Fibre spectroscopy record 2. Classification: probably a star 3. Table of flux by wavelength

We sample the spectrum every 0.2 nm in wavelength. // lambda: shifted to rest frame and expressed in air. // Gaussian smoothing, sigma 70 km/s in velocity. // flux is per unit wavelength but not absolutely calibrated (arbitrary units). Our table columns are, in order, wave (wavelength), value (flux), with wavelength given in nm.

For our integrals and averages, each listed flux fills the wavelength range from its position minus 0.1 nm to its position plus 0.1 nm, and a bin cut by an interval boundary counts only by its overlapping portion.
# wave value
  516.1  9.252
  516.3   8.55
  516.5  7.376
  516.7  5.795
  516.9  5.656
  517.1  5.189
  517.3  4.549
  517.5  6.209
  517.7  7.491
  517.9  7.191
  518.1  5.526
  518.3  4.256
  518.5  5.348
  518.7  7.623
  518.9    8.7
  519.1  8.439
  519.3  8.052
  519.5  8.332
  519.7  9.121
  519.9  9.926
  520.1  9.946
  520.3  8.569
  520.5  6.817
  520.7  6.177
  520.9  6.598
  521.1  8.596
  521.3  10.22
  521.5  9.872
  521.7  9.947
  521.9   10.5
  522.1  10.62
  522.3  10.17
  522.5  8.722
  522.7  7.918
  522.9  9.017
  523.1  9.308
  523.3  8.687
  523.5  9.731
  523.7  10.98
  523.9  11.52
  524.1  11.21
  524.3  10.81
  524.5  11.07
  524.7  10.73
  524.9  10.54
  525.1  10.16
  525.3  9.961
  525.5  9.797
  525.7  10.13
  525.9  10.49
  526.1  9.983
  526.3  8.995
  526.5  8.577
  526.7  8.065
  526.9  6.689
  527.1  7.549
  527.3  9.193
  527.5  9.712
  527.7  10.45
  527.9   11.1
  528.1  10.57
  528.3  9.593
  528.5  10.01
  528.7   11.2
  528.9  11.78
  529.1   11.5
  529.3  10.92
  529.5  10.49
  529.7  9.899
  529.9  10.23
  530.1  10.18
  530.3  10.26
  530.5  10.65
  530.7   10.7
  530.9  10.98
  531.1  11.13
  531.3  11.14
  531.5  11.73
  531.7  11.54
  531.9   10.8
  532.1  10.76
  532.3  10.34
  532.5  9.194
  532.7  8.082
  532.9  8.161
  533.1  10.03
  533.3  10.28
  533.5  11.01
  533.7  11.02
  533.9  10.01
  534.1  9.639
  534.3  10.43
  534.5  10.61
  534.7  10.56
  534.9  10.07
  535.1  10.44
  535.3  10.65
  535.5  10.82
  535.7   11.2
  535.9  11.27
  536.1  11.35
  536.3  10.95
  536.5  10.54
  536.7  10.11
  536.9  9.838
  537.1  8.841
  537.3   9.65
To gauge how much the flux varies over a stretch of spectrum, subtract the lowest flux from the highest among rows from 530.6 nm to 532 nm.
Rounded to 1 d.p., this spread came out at 1.0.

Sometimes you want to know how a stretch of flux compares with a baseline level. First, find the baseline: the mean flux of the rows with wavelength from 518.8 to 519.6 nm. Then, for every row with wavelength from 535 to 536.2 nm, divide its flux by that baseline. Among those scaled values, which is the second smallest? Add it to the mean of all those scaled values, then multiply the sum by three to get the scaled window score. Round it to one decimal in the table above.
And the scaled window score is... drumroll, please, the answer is 7.7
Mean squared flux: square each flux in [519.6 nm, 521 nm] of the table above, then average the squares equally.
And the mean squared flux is 69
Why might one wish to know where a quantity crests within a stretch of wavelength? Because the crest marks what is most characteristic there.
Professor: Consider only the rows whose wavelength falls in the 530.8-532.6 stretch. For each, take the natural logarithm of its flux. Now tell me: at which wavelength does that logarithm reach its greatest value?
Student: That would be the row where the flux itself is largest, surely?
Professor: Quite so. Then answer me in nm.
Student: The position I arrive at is 531.5 nm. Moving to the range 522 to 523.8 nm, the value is 523.7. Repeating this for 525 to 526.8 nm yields 525.9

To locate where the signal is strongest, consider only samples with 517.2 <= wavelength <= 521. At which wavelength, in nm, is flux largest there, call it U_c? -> 520.1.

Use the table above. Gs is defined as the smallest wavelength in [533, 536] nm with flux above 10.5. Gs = 533.5 nm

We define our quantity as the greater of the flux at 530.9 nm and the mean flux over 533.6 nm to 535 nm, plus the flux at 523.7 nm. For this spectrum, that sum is 22.0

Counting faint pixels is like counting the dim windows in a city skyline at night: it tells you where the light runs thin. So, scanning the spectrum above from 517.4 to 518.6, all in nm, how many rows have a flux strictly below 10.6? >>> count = 6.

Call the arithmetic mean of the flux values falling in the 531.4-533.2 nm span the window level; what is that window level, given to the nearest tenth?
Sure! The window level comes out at 10.1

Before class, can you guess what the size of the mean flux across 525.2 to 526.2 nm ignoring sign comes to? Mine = 10.1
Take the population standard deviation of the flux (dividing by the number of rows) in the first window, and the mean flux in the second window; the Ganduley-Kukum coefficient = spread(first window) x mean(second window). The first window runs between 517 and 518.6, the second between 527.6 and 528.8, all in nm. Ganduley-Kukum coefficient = 11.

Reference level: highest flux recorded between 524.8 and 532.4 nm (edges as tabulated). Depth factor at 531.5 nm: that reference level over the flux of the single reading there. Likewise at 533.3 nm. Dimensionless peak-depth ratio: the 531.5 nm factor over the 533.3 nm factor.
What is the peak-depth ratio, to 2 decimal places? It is 0.88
